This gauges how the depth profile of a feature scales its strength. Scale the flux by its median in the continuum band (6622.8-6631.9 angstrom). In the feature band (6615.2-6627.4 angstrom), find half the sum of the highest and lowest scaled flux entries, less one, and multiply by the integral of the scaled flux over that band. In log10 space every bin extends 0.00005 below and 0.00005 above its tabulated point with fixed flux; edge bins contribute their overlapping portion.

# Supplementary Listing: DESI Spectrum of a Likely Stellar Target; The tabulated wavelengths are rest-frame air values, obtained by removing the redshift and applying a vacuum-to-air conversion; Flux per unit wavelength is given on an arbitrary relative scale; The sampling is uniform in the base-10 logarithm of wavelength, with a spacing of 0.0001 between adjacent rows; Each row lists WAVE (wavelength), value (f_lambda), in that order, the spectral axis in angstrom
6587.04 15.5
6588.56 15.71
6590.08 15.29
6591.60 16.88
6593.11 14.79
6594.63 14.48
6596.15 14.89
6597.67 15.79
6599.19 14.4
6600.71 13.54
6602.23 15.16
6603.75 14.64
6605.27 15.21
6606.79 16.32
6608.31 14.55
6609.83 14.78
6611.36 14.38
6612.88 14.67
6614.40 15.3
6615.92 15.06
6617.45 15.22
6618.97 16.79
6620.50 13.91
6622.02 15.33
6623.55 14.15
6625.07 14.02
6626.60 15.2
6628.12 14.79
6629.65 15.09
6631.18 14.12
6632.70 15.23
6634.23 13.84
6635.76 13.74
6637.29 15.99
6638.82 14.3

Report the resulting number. 0.77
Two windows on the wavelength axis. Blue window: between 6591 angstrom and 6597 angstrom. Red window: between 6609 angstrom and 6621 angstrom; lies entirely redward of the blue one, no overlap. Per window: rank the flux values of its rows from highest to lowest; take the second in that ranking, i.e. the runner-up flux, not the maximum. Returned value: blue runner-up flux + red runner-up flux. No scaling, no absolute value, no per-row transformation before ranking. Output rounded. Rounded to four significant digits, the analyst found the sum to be 30.19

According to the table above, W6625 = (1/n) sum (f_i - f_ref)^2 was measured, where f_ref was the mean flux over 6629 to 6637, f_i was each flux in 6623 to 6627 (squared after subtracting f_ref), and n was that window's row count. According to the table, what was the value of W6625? 0.3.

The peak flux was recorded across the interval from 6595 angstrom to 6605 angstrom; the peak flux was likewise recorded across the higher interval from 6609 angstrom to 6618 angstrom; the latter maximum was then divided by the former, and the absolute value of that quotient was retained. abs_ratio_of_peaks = 0.97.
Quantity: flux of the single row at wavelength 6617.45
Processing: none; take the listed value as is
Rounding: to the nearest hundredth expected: 15.22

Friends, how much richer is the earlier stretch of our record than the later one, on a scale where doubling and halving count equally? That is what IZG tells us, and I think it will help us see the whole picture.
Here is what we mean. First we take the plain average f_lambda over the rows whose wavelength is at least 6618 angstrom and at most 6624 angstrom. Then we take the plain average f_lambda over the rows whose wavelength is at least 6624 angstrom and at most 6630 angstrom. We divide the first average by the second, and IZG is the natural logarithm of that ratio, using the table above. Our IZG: 0.02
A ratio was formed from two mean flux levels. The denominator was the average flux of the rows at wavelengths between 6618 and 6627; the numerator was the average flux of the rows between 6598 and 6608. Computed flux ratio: 1.00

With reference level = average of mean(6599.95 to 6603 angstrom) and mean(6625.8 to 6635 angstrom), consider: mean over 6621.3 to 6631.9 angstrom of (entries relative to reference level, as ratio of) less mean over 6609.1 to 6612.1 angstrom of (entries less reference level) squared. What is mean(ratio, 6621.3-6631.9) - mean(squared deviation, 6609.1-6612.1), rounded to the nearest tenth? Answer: 1.0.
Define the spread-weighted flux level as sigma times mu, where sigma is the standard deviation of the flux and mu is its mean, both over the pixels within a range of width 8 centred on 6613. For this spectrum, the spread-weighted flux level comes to 5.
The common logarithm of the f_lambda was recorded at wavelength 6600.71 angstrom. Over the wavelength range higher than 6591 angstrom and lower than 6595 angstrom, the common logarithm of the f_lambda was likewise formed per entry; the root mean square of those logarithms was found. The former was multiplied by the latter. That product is 1.343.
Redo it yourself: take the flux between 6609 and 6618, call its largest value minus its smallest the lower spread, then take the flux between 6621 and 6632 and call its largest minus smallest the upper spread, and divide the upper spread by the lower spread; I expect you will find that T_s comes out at 1.4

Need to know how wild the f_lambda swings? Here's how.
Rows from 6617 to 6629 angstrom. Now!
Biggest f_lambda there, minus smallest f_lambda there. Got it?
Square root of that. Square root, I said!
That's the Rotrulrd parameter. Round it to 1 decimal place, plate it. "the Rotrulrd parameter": 1.7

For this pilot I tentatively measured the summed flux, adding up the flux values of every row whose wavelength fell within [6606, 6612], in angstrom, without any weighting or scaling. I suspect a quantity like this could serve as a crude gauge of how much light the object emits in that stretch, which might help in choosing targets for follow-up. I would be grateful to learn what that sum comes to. 60.0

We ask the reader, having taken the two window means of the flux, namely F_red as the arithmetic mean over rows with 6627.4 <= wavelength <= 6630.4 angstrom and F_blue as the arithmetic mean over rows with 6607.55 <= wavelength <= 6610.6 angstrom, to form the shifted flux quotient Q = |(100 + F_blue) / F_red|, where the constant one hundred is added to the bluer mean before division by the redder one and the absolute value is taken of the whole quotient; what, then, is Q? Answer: 7.68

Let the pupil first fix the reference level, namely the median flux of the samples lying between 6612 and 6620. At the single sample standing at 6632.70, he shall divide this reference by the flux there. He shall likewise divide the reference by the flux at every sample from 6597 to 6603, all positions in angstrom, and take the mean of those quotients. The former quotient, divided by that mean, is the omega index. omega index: 0.96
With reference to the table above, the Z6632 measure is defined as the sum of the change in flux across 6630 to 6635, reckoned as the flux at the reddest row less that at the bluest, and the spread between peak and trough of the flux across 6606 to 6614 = 1.7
